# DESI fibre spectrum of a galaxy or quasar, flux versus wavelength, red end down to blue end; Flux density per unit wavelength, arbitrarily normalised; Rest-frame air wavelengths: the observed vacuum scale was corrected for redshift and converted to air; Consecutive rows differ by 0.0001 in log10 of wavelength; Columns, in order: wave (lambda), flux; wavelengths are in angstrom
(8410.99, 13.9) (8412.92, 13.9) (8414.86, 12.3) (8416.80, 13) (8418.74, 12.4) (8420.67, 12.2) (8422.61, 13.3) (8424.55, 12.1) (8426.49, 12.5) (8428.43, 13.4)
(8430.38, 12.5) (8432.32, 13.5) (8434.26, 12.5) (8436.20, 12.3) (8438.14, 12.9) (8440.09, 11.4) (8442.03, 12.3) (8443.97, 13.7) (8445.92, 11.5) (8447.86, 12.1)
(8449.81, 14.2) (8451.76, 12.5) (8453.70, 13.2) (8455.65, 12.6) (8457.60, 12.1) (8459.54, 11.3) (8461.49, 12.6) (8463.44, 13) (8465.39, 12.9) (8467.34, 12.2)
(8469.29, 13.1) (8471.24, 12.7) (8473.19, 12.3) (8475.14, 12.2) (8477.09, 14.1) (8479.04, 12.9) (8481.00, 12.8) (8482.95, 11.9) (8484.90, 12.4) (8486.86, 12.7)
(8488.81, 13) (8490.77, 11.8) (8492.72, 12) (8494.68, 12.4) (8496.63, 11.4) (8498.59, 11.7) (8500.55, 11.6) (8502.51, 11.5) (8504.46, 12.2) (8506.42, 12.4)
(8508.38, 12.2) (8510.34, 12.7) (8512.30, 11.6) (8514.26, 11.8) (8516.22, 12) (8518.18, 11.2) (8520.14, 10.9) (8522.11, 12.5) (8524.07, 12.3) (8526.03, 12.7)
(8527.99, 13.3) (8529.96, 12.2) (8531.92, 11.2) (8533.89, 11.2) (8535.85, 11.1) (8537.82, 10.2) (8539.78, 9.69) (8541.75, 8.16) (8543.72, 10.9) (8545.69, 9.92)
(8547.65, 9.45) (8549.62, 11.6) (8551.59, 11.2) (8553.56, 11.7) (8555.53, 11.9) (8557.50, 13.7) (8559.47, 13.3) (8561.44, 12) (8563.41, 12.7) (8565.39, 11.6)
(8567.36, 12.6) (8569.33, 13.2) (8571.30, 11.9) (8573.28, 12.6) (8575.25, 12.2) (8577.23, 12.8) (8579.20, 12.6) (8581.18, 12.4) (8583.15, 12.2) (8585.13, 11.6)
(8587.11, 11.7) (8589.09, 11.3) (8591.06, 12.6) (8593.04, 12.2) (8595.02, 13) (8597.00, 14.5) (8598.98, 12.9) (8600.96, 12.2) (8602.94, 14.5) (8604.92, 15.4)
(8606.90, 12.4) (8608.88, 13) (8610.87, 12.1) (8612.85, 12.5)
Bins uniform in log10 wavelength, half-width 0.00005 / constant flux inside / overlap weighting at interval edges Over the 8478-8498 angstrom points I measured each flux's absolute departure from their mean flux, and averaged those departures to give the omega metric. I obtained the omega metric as 0.44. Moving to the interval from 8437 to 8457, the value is 0.69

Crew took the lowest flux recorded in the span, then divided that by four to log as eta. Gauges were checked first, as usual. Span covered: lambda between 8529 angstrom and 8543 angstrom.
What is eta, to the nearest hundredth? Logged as 2.04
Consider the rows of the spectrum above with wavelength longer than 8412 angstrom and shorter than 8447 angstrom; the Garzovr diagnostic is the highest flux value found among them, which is 13.9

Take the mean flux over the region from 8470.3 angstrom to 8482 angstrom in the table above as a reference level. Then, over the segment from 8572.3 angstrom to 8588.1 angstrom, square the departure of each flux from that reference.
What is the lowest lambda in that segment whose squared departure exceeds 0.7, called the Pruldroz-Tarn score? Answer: 8585.13 angstrom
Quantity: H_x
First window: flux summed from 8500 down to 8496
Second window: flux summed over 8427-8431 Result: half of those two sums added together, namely 24.5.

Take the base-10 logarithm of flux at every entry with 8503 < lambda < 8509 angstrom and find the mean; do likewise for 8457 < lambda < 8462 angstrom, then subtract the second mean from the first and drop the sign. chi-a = 0.010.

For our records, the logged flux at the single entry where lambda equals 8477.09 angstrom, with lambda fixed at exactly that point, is 14.1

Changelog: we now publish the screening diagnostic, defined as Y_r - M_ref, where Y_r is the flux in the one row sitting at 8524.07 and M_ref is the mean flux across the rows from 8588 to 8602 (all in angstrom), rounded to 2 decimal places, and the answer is -0.37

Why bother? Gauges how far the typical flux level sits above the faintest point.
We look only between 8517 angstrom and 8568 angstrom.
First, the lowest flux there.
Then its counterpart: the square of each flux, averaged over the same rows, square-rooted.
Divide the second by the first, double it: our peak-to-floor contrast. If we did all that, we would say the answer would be 2.84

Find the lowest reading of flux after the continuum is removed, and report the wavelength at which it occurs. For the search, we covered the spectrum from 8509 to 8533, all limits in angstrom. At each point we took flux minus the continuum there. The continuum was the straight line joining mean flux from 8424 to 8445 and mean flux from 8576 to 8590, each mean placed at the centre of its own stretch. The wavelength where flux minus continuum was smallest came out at 8520.14 angstrom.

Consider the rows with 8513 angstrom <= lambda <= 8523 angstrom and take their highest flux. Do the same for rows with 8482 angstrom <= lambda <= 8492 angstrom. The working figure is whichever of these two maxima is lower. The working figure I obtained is 12.5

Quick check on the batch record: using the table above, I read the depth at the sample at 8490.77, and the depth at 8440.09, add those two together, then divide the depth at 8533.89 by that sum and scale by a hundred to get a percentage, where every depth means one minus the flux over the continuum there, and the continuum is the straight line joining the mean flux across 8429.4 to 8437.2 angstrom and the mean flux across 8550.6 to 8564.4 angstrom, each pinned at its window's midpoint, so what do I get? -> 61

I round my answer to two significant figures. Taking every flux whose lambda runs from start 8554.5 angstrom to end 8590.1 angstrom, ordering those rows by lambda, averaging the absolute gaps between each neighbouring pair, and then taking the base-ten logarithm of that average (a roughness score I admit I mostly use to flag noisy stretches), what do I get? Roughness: -0.17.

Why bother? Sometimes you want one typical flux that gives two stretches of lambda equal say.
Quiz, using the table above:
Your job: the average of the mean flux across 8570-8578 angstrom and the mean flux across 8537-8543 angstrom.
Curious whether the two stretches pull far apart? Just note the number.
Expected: 10.9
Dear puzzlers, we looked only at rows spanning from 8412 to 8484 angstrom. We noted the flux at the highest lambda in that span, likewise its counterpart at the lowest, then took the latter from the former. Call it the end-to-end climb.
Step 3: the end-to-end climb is -2.0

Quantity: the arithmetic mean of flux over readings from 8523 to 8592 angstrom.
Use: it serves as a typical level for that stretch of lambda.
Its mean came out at 11.8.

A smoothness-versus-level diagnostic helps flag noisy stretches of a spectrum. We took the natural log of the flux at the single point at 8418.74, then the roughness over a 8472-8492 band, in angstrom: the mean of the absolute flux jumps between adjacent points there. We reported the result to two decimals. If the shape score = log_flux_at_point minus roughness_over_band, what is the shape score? 1.80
